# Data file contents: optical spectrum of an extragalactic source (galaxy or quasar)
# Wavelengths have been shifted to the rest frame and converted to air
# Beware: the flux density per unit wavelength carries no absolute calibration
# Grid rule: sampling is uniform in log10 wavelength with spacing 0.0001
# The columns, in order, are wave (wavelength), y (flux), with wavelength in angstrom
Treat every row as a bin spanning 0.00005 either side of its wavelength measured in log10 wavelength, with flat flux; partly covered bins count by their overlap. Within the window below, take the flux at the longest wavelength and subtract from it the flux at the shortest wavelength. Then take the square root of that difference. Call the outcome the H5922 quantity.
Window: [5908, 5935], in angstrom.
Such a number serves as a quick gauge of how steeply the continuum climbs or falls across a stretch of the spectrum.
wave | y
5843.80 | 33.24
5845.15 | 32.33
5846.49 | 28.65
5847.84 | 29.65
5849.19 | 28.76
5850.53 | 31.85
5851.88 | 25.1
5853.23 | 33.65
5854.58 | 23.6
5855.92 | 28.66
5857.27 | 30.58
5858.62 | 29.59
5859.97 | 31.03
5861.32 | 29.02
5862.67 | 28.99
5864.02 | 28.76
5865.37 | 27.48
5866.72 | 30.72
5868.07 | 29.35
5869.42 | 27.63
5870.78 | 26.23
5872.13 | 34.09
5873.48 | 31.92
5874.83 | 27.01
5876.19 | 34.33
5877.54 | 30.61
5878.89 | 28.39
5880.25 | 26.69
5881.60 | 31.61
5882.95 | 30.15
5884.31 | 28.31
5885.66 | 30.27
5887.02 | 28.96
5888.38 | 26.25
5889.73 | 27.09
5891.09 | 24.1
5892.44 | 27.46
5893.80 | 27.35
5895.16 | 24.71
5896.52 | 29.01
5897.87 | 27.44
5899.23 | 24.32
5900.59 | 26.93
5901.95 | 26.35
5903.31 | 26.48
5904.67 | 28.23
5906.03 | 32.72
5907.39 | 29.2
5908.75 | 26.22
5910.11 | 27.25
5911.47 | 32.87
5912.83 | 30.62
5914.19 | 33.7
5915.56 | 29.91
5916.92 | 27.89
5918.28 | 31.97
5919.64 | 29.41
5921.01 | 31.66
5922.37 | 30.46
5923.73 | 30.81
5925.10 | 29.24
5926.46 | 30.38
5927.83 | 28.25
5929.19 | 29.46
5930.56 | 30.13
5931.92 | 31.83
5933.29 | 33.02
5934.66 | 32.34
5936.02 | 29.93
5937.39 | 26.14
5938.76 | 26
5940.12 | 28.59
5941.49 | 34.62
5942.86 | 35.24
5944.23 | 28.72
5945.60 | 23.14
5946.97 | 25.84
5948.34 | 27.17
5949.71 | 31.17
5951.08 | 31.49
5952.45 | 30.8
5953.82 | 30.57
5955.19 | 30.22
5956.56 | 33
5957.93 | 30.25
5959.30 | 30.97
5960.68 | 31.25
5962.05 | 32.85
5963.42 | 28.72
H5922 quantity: 2.5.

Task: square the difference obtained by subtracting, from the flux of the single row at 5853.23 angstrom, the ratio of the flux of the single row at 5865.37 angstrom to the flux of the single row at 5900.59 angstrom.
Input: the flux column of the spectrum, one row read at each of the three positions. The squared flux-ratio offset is 1065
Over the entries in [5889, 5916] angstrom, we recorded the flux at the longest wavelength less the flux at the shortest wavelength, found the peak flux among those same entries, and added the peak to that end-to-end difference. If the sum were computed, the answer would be 36.5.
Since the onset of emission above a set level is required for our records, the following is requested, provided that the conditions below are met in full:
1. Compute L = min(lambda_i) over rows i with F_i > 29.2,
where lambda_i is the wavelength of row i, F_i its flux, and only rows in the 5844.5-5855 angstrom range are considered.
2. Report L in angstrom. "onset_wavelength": 5845.15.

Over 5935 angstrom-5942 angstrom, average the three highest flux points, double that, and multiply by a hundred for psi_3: 6209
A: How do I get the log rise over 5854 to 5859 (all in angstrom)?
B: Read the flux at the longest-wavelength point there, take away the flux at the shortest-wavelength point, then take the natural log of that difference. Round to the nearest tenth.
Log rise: 1.8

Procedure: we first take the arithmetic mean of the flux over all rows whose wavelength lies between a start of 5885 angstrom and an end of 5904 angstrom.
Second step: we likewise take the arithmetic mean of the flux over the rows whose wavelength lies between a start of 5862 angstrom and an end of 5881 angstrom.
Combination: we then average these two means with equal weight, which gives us 28.2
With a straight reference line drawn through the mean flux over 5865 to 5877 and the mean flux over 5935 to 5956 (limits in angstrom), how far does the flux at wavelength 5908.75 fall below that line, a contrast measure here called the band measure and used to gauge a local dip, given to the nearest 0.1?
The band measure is 3.4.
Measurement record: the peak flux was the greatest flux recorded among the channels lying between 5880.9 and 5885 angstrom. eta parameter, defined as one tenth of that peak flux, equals 3.16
